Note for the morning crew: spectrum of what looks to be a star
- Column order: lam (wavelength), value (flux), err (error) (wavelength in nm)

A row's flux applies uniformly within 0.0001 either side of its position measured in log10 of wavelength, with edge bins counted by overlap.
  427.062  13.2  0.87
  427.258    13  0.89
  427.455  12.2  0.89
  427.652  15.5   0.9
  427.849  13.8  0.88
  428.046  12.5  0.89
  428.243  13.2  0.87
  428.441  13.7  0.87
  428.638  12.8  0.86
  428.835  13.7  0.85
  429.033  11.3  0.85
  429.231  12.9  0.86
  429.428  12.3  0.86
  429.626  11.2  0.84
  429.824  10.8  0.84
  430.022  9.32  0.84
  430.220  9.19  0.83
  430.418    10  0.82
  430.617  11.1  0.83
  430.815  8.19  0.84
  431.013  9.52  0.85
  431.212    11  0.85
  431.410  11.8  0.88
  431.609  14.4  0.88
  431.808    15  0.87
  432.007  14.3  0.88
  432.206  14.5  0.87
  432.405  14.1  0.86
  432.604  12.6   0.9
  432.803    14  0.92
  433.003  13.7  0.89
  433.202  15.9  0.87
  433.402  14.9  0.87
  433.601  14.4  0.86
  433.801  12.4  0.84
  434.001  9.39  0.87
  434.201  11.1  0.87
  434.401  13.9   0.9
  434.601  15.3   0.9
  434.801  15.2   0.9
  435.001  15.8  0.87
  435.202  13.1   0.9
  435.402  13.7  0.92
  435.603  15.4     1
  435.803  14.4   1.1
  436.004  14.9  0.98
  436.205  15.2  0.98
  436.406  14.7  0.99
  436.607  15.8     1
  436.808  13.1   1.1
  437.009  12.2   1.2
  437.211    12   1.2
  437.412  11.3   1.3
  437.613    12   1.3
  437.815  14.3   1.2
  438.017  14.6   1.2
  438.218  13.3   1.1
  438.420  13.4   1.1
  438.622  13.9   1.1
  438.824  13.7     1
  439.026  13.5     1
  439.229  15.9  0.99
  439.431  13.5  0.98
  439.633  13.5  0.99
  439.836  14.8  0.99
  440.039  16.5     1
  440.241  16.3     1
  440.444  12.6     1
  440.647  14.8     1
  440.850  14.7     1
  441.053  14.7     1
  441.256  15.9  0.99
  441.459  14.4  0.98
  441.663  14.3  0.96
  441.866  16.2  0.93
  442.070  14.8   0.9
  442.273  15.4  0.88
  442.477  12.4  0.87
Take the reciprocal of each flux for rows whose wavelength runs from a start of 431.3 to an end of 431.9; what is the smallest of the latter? 0.067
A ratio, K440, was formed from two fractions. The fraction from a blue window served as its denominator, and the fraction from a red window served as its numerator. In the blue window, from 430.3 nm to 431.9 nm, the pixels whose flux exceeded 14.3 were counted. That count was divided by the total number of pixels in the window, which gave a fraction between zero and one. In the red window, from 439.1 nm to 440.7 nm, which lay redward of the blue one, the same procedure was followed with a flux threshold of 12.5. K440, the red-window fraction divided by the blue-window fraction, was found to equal 4.0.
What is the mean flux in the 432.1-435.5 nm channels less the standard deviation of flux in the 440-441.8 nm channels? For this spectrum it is 12.6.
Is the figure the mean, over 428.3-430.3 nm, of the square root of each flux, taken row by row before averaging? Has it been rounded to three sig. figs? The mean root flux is 3.42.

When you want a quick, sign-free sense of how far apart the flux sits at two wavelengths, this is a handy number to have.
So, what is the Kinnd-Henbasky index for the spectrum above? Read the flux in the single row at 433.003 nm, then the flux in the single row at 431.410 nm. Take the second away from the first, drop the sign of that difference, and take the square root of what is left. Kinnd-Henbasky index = 1.4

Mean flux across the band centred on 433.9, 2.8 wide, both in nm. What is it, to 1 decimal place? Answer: 13.7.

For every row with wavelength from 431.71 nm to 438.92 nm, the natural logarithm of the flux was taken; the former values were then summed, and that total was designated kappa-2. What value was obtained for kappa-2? 94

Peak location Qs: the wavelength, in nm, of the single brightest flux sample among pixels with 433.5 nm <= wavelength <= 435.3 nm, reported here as 435.001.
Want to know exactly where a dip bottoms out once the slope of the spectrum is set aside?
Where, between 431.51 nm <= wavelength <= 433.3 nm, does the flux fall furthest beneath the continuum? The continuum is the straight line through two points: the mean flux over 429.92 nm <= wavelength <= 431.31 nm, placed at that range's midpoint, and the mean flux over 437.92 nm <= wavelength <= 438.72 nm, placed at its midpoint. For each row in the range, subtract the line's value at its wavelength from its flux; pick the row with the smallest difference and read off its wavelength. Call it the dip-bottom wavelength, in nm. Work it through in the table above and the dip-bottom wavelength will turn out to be 432.604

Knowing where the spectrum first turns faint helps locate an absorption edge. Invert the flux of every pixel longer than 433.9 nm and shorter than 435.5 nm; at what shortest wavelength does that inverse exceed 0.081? 434.001 nm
